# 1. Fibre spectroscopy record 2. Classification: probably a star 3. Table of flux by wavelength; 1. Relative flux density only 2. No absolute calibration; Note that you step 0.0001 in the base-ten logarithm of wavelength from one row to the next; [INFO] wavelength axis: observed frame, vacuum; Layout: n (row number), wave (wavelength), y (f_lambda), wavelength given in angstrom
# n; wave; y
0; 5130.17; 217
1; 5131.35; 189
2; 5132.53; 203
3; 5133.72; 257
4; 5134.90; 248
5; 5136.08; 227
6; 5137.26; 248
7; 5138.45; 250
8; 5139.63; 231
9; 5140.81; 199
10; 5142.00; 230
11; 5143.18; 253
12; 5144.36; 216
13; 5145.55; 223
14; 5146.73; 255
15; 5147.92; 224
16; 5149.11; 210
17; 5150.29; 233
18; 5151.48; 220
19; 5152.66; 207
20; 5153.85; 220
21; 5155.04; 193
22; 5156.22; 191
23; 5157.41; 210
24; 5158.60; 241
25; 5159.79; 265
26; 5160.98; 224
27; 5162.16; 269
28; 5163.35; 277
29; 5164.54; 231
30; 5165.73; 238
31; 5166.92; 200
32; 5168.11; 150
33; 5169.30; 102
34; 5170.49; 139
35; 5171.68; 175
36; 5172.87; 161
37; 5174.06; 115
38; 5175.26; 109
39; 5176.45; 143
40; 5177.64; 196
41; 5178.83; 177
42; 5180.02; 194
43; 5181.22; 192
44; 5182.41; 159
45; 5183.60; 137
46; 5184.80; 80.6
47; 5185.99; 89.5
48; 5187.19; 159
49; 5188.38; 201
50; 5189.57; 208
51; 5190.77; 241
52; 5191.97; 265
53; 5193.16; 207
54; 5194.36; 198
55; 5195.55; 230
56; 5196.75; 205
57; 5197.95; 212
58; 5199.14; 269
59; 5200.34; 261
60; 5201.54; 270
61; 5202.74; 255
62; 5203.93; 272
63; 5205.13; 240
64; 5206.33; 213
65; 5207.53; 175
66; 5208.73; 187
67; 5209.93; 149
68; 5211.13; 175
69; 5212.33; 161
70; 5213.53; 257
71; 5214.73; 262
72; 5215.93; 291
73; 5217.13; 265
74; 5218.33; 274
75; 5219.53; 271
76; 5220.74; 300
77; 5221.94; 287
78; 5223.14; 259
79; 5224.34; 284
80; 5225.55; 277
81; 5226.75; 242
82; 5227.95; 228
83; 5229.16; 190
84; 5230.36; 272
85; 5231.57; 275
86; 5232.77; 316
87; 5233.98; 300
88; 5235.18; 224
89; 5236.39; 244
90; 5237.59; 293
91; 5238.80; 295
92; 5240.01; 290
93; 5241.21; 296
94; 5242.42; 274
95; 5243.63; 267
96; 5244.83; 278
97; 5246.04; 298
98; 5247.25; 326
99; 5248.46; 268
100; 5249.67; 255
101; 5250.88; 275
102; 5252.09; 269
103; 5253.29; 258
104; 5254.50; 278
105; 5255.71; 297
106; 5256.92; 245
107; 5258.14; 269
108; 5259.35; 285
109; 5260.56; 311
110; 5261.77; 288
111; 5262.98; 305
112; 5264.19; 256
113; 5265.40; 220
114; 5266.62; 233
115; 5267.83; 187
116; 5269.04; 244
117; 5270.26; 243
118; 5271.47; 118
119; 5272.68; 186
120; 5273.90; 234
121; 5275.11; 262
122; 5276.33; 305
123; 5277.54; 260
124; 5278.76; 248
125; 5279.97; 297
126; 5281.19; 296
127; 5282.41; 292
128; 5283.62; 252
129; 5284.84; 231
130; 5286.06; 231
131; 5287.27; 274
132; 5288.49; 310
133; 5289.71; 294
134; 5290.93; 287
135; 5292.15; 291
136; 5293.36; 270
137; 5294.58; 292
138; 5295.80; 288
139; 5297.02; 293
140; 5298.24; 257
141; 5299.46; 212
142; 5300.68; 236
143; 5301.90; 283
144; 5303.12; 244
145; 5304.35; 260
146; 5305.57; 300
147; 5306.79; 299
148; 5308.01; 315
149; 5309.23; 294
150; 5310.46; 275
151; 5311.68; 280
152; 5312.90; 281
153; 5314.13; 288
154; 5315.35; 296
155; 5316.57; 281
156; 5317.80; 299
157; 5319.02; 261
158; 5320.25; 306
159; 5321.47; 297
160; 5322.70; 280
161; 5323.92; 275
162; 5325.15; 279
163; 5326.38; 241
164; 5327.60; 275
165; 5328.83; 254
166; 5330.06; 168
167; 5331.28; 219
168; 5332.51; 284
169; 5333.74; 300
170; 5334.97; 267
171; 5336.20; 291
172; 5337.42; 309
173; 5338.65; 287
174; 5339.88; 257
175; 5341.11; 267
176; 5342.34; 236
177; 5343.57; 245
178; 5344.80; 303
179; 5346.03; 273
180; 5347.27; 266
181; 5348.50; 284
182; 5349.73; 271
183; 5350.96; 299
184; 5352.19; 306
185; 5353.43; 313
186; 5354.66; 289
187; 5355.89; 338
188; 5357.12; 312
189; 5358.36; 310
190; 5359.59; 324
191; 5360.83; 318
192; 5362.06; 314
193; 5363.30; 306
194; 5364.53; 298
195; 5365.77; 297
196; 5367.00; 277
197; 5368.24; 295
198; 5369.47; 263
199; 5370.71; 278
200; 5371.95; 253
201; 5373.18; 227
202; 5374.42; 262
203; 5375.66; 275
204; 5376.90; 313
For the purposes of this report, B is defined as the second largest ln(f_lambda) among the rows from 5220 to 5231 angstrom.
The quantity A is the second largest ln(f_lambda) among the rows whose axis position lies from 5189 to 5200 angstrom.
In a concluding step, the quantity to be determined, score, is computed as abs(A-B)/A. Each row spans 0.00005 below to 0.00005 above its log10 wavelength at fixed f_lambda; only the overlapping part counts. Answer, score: 0.014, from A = 5.58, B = 5.66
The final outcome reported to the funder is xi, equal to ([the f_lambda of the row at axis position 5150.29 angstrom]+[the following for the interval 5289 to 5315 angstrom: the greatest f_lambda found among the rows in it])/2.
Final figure 274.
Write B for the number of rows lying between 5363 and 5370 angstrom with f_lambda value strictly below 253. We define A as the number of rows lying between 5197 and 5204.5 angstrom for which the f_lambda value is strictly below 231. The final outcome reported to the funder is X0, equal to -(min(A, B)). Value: 0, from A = 1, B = 0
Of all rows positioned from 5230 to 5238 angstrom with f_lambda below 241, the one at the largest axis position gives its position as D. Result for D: 5235.18 angstrom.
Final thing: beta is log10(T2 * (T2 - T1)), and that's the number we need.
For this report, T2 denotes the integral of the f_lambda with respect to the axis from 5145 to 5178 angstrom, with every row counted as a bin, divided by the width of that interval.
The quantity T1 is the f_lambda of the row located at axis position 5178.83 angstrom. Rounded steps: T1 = 177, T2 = 201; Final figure 3.68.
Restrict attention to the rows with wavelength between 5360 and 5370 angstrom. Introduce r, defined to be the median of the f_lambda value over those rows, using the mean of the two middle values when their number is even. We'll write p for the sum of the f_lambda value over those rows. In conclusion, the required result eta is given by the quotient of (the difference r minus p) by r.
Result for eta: -6.96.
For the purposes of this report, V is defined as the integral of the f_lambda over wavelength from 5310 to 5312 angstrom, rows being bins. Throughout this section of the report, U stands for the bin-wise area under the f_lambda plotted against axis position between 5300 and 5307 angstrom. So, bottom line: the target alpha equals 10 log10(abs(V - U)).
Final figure 31.2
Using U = 1876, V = 555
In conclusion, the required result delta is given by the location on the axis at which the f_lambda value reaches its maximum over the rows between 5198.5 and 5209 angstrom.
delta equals 5203.93 angstrom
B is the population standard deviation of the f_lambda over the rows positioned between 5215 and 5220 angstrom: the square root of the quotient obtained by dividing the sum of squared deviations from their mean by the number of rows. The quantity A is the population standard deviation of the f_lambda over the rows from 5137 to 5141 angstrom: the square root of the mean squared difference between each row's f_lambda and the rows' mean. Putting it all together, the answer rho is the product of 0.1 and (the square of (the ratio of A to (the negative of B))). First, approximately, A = 20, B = 10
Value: 0.45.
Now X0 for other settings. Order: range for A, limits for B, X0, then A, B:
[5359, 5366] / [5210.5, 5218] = 0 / 0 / 2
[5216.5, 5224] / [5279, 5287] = 0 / 0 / 3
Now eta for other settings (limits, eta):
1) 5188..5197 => -7.46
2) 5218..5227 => -6.96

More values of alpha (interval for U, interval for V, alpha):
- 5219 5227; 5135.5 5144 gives 23.4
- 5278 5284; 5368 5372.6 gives 26.2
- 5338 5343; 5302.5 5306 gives 25.8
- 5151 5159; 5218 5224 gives 11.9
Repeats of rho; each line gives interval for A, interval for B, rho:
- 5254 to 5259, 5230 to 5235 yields 0.11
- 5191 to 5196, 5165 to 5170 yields 0.03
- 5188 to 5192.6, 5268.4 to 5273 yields 0.02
